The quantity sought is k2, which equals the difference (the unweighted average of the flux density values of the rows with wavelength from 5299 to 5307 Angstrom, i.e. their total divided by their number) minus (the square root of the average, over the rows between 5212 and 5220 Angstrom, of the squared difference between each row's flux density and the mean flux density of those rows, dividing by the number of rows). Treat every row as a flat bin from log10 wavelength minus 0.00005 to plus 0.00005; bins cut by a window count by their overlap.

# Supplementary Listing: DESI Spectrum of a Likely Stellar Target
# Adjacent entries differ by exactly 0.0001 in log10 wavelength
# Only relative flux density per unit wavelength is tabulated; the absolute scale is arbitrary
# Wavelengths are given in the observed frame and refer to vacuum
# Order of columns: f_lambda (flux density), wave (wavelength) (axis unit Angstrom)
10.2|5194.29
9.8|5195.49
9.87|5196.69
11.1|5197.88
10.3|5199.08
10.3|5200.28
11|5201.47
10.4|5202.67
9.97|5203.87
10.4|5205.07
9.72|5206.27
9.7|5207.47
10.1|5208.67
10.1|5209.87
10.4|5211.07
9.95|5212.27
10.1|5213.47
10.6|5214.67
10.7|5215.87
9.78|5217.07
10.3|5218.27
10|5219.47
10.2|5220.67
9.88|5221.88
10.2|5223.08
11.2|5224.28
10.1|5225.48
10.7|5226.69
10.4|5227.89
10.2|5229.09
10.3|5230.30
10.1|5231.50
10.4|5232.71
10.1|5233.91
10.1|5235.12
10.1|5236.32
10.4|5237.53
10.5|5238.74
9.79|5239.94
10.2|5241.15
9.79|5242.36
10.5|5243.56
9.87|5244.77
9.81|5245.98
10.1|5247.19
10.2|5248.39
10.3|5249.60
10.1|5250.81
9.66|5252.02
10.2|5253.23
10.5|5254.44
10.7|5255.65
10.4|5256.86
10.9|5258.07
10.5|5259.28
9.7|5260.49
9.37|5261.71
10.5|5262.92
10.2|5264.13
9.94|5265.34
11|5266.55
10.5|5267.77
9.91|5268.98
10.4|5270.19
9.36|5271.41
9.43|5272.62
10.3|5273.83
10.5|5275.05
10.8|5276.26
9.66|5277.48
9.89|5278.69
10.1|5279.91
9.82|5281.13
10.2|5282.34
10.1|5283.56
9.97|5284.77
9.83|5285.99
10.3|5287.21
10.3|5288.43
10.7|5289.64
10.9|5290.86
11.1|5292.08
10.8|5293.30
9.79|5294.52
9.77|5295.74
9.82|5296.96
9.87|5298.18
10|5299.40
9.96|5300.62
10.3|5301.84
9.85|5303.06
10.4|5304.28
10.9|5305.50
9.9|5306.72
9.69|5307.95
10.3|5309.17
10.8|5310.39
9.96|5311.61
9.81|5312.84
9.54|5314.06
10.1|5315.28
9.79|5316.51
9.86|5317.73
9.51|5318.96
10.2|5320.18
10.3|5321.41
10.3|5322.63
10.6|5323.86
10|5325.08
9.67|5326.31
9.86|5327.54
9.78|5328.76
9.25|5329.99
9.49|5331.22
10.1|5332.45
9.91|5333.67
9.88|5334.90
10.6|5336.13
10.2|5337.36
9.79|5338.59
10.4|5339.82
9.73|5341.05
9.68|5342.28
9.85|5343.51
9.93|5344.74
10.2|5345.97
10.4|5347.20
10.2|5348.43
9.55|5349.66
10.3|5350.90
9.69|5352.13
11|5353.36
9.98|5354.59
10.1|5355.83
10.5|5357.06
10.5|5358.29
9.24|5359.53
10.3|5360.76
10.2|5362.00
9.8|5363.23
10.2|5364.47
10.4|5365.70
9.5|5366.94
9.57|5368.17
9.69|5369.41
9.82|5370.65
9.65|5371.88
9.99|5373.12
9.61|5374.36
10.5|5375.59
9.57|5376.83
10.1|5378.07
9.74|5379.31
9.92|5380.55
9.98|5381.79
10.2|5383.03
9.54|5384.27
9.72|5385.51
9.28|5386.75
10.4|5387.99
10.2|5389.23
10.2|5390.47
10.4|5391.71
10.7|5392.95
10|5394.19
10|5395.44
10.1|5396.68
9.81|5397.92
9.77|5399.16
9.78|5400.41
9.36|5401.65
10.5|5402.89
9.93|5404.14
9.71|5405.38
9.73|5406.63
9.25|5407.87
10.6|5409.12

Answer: 9.87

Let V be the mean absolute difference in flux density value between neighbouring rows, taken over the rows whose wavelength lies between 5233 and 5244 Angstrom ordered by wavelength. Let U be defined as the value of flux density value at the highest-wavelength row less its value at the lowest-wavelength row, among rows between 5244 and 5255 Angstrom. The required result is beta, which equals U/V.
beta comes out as 1.9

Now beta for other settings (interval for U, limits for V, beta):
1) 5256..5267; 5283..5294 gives 2.6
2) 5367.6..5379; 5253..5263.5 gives 1.1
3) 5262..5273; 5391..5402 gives -4.6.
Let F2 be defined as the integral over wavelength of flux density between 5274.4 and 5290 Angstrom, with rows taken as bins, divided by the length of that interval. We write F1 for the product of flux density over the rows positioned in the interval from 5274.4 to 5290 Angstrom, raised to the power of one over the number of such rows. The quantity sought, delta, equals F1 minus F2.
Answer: 0.003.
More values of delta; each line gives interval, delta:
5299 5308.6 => -0.011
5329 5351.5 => 0.001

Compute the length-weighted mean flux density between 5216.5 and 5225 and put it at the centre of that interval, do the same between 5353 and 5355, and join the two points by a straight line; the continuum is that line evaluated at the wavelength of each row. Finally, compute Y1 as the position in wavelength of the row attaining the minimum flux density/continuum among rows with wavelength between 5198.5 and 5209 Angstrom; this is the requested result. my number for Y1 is 5207.47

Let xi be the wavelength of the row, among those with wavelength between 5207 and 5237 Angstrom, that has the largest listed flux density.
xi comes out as 5224.28 Angstrom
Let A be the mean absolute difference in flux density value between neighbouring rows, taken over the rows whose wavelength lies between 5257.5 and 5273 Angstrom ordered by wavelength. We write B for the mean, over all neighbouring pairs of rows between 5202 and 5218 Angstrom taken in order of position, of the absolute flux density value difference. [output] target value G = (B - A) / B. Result -0.6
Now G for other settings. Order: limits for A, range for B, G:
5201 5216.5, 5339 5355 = 0.3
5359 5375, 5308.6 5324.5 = 0.0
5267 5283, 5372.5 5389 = 0.0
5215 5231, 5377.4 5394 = -0.5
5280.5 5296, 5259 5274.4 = 0.5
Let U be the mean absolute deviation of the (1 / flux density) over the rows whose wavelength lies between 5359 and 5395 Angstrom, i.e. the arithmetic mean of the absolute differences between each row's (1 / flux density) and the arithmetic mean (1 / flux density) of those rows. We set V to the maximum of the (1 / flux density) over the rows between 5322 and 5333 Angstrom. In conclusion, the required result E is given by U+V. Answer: 0.111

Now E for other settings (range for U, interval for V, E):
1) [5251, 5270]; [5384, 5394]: 0.111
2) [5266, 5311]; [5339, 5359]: 0.108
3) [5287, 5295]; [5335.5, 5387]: 0.112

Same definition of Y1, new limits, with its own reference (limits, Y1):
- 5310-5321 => 5318.96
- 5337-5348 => 5342.28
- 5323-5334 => 5329.99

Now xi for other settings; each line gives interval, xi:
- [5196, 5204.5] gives 5197.88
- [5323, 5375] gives 5353.36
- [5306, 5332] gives 5310.39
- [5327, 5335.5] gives 5332.45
